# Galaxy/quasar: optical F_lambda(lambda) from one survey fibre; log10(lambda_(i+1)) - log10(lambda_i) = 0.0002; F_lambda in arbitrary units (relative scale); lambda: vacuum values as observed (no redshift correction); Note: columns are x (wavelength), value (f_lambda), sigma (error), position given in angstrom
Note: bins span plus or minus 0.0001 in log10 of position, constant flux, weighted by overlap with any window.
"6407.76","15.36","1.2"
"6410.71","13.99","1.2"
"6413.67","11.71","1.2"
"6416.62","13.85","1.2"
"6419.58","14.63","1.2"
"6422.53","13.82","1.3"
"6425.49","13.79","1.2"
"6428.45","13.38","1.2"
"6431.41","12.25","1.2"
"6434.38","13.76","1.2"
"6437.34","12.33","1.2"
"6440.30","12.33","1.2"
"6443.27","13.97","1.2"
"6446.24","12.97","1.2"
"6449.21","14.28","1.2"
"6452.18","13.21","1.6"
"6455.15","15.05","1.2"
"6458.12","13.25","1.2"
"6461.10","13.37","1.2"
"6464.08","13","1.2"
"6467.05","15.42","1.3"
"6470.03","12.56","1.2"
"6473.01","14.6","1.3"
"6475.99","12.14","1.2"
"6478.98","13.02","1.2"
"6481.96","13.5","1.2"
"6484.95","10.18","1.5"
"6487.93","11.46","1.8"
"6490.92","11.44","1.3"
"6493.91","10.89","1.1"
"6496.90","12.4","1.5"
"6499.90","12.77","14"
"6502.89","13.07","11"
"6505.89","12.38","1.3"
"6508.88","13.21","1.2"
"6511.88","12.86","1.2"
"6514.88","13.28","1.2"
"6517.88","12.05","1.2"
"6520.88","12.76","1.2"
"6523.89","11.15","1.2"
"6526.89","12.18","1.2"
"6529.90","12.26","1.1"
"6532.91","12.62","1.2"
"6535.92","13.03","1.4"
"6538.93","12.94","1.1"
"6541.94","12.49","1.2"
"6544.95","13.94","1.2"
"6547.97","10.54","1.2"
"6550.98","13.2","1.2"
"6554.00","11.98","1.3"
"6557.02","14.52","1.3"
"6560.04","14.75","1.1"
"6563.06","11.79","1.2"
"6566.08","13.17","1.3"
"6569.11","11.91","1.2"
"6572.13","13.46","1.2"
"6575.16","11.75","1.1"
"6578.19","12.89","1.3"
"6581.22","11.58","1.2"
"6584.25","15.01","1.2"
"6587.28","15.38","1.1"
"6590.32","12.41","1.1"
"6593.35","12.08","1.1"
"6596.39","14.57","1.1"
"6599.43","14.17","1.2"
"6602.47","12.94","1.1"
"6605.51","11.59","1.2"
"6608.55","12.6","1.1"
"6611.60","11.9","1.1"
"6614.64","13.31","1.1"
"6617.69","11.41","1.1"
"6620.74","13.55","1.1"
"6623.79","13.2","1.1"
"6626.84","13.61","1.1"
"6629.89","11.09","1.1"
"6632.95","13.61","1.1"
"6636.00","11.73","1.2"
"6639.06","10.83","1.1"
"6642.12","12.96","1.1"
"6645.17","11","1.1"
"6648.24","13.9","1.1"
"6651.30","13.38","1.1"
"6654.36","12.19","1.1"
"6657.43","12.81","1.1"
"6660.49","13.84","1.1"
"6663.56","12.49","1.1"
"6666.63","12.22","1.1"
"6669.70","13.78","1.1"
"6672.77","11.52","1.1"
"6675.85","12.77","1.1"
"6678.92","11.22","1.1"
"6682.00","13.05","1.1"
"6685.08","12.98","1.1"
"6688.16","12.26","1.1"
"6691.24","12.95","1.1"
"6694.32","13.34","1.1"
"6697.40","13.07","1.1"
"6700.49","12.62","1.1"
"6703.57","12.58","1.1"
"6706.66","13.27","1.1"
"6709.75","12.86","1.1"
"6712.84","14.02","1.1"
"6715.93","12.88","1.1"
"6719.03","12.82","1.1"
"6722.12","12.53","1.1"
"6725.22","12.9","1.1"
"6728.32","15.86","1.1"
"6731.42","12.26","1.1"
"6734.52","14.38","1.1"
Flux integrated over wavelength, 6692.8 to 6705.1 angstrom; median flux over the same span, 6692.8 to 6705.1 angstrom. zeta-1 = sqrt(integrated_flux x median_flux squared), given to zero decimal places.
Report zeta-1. 162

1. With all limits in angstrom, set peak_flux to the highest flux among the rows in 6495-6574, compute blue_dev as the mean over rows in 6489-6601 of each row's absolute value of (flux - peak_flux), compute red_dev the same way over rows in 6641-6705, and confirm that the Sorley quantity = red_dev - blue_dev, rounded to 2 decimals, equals 0.02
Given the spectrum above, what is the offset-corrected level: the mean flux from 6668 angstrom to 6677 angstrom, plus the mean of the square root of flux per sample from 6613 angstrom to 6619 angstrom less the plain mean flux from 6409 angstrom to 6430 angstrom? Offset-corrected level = 2.6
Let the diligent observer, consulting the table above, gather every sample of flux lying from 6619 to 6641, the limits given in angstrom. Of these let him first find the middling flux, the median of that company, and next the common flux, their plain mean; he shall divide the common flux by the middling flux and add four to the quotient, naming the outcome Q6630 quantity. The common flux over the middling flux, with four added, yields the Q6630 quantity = 4.95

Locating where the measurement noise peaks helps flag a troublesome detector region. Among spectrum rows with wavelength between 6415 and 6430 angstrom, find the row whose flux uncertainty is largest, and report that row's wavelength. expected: 6422.53 angstrom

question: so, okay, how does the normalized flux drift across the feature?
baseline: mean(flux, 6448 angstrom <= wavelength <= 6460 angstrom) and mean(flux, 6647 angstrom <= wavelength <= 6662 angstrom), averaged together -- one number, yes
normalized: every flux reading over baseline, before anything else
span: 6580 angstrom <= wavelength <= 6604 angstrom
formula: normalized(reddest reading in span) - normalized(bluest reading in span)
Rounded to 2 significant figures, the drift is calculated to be 0.10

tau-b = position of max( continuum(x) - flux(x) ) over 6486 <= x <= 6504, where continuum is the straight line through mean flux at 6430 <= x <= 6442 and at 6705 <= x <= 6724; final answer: 6493.91 angstrom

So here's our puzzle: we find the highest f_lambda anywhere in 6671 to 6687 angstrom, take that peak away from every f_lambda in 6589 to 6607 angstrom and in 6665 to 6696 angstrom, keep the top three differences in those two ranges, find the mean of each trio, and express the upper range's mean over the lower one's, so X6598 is 0.4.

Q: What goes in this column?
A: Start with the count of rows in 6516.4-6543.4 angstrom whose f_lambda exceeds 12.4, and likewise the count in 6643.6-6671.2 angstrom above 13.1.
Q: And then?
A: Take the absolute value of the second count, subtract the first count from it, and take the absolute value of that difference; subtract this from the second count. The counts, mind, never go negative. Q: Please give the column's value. 3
